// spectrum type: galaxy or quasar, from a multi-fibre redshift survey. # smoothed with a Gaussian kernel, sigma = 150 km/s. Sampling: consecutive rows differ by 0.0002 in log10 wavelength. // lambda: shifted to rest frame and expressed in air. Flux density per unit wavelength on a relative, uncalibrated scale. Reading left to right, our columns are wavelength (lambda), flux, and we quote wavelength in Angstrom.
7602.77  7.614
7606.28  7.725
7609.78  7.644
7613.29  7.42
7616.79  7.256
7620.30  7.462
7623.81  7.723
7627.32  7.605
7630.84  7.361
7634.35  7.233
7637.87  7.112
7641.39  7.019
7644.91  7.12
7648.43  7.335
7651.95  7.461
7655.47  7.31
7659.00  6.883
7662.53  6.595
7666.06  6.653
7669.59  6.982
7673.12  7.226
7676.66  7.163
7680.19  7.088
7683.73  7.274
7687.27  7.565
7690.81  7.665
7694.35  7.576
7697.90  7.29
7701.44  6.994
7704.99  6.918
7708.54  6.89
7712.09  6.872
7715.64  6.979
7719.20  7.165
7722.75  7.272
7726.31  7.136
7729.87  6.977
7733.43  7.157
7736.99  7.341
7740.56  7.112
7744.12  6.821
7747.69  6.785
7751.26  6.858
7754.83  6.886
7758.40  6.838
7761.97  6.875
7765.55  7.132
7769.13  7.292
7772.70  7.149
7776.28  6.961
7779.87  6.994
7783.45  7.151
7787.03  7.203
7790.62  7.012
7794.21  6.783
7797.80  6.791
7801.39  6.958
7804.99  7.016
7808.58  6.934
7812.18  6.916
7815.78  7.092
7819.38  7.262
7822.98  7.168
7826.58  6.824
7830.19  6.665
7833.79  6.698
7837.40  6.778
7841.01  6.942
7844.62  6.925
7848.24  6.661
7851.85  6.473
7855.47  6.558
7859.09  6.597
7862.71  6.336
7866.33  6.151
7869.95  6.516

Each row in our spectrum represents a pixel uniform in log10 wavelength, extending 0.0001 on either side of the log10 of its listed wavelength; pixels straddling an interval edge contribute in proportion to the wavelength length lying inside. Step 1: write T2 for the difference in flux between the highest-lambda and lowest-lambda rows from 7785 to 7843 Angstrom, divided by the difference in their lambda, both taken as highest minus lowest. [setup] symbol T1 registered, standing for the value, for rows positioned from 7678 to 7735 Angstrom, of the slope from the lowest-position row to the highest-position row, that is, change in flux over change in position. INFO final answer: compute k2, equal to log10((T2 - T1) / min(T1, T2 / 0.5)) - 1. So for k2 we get -1.2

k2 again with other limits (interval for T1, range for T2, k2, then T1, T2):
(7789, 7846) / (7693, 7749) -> -1.4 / -0.002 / -0.0148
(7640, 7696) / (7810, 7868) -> -1.1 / 0.011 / -0.0141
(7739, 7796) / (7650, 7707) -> -1.7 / -0.006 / -0.0102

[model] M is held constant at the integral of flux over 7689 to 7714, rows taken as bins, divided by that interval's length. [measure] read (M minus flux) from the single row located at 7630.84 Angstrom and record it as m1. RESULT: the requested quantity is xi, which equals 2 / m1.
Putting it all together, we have -11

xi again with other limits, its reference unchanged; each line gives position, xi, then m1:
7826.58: 6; 0.3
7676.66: 214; 0.0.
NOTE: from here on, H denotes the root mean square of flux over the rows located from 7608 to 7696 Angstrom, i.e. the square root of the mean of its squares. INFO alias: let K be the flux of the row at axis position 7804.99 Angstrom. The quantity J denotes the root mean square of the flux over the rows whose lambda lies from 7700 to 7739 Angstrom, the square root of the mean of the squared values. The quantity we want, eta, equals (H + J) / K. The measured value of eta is 2.04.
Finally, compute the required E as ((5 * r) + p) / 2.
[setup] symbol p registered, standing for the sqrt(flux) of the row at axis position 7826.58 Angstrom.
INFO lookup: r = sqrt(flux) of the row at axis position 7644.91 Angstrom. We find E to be 7.98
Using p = 2.61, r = 2.67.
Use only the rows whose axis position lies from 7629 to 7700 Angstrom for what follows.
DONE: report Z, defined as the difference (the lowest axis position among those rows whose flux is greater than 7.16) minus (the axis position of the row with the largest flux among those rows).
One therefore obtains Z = -60.0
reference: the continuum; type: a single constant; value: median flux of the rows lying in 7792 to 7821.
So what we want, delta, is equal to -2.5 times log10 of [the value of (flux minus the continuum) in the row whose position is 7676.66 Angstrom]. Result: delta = 1.7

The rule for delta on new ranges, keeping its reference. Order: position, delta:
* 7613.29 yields 0.8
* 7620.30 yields 0.7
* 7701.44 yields 3.3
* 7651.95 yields 0.7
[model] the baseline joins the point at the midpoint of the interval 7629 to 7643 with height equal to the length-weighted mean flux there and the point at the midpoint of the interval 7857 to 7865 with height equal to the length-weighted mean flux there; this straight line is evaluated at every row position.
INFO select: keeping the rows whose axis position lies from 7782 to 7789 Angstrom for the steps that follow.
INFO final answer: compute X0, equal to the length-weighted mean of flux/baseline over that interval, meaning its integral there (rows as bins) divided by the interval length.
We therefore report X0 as 1.07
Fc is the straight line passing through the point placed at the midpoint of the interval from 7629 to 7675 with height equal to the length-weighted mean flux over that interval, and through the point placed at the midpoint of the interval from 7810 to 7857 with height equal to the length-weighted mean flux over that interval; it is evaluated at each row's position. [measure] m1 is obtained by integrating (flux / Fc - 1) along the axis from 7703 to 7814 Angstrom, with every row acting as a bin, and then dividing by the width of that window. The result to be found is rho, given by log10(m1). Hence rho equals -2.10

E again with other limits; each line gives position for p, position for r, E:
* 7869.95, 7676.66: 7.97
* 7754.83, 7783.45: 8.00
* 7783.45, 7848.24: 7.79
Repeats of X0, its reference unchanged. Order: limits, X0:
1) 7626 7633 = 1.04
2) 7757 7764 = 1.01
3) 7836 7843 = 1.05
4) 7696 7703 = 1.03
